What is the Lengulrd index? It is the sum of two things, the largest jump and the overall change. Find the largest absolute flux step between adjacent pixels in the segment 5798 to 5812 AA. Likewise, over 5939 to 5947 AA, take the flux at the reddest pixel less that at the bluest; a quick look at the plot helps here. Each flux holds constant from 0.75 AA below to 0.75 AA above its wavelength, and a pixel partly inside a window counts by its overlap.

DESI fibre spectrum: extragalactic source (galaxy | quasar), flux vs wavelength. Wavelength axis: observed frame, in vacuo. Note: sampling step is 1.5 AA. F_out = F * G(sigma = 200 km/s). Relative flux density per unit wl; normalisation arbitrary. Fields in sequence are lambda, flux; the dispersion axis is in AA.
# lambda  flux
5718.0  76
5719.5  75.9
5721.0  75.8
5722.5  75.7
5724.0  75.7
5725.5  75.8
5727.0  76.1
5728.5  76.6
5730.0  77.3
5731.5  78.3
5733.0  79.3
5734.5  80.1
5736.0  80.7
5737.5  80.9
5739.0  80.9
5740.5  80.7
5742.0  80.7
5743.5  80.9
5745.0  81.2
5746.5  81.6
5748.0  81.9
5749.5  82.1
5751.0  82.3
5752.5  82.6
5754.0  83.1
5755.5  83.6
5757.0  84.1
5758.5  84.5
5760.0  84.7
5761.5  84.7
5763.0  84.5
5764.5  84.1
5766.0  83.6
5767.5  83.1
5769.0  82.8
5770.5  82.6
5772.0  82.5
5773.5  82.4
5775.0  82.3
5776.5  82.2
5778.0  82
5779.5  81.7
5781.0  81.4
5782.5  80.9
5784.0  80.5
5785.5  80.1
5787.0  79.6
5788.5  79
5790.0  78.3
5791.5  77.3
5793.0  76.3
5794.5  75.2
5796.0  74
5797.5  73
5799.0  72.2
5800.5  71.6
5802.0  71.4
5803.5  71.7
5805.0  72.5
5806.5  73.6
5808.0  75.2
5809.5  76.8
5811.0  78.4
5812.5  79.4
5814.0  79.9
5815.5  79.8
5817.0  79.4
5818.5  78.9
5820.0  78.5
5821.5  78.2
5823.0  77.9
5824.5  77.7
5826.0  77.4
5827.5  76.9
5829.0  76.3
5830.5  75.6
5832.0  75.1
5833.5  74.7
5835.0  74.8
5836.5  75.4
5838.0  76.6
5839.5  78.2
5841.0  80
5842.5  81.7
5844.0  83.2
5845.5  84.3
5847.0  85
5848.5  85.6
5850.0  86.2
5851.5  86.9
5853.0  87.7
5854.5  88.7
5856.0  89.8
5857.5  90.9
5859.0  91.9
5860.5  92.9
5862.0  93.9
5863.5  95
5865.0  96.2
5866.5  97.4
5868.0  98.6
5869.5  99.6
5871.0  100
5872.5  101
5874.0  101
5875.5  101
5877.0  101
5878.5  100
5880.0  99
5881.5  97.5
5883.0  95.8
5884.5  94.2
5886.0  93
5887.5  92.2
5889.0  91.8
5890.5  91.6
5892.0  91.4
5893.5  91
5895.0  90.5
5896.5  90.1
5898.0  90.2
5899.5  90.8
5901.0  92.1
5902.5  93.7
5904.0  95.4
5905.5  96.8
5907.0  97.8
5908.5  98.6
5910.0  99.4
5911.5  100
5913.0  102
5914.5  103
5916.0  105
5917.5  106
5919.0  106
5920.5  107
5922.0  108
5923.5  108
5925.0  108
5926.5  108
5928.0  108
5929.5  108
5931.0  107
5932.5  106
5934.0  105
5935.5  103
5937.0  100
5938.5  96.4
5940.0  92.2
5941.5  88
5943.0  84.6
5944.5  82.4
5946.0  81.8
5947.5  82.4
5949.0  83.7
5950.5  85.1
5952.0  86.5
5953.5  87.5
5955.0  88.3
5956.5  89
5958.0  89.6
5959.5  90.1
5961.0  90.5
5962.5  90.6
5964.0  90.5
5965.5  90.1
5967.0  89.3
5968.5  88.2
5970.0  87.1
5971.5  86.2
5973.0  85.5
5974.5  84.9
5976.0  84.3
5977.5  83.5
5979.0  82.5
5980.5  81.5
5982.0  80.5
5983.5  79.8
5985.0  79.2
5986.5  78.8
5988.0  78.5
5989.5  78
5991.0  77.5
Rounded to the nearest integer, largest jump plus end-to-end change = -9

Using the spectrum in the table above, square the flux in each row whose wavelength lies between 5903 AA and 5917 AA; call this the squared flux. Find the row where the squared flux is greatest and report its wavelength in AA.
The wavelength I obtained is 5916.0 AA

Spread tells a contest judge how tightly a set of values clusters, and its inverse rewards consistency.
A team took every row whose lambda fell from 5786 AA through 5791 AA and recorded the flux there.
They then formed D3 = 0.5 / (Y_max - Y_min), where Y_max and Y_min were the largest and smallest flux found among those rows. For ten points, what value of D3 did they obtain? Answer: 0.38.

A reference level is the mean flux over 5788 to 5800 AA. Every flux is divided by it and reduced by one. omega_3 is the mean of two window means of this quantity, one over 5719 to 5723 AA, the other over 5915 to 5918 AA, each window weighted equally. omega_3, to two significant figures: 0.20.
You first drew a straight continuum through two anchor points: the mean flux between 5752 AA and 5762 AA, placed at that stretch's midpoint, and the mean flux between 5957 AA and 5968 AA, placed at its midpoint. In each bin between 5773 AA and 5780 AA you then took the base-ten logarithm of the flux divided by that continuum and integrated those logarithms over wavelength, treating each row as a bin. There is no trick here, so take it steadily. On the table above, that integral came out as -0.09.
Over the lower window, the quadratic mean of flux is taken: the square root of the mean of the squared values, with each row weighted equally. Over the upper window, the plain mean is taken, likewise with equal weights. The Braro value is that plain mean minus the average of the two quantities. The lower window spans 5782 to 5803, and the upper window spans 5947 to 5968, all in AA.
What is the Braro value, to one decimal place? 5.8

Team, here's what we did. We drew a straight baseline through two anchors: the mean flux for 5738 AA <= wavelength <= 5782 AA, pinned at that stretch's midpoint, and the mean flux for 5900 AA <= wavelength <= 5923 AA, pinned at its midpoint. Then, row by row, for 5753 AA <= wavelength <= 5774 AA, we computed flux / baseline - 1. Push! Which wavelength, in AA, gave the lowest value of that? 5773.5 AA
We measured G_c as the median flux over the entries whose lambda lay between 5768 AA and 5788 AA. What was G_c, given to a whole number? 82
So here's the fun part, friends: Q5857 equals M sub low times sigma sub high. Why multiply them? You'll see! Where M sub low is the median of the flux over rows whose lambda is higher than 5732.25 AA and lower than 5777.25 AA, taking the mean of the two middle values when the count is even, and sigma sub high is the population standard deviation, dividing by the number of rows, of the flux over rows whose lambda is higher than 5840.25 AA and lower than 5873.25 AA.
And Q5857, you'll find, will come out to 510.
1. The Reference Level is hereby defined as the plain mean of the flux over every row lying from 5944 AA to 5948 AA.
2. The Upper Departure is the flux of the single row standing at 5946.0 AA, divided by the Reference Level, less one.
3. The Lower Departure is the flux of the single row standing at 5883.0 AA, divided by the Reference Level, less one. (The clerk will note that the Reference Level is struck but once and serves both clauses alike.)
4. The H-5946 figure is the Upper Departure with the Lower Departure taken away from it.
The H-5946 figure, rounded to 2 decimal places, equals -0.17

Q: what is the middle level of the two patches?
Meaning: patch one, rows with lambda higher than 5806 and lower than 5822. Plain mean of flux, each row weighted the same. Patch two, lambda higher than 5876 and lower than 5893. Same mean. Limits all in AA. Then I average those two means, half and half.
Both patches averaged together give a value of 87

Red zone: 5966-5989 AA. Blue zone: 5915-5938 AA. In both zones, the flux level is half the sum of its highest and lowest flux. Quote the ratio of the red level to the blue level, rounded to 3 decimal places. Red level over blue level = 0.807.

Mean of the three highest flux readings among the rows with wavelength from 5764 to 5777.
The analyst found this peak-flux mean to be 84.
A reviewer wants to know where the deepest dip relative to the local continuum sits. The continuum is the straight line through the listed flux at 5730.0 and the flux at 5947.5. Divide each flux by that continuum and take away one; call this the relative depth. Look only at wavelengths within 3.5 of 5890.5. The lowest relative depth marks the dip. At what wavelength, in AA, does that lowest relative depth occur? 5893.5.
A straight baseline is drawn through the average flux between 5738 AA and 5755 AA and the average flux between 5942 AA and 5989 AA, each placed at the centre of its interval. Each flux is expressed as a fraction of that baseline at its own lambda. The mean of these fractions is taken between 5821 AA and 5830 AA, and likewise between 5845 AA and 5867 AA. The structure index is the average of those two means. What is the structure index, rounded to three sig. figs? 1.01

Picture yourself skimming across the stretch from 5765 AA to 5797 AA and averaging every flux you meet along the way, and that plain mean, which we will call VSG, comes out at 80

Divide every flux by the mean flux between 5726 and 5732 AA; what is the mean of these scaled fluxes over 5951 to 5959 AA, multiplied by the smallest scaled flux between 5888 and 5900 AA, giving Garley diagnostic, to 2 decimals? 1.34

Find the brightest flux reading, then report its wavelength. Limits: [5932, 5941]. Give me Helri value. 5932.5 AA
